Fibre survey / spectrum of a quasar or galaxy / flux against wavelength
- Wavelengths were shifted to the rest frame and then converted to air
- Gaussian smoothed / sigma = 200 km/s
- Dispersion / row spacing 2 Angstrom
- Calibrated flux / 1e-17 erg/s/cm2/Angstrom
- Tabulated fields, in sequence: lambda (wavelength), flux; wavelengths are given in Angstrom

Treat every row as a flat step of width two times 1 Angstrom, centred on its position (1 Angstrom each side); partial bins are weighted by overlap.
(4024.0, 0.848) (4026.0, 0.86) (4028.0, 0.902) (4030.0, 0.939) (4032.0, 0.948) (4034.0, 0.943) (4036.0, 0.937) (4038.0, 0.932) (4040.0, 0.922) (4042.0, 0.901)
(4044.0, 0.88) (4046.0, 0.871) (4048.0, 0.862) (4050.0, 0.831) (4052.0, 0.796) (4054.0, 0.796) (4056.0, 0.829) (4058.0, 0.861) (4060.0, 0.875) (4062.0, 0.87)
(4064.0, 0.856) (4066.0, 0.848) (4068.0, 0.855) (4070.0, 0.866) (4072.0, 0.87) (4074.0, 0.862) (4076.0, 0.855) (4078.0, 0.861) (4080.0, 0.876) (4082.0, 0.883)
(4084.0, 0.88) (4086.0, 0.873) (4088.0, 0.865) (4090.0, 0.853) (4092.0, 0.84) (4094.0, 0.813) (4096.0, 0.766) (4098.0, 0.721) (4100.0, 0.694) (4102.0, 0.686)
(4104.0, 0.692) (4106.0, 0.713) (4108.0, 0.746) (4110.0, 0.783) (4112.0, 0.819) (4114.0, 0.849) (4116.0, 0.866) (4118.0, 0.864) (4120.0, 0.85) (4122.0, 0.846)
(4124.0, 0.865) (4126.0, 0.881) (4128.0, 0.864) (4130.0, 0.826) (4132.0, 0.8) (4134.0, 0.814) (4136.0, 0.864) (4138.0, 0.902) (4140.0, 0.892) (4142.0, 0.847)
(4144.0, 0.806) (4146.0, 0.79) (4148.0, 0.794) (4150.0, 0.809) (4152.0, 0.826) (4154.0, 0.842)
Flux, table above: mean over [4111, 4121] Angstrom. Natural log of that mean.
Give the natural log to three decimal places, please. -0.163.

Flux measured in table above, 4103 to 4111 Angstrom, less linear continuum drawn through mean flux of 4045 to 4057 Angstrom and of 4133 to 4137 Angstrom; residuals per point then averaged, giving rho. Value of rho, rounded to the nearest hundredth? -0.10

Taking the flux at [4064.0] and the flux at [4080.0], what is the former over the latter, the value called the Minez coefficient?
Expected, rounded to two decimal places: 0.98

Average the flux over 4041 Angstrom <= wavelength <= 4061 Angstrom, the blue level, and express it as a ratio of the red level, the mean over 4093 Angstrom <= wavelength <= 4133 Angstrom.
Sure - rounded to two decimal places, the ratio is 1.07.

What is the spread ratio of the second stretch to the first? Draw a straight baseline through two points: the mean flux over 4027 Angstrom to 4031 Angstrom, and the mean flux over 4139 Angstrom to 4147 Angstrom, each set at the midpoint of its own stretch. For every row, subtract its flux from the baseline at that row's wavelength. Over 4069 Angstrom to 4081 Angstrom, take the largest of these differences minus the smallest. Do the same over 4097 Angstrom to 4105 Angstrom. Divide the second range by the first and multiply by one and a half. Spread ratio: 2.0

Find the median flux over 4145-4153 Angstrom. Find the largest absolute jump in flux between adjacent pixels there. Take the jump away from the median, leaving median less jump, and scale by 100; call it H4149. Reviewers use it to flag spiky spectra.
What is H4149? 78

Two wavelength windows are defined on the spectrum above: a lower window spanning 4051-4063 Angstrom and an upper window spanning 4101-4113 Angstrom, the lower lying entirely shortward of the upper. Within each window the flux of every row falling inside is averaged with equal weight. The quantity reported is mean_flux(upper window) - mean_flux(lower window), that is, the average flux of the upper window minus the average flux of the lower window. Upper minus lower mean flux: -0.10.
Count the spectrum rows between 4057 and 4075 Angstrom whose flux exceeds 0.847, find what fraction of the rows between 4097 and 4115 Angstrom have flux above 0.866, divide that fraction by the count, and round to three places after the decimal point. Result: 0.000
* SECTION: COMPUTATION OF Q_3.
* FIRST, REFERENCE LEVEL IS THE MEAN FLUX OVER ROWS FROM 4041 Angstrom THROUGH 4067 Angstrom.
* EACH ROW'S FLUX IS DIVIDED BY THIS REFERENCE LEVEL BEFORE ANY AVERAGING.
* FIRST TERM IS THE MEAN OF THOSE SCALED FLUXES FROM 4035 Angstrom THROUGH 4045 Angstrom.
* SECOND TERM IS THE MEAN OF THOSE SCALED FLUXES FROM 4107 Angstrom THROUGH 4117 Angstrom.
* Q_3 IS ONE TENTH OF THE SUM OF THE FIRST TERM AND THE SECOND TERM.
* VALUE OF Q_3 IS 0.203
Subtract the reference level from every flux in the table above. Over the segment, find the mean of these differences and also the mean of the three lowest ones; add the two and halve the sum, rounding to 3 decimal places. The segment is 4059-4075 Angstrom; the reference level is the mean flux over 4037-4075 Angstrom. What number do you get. -0.004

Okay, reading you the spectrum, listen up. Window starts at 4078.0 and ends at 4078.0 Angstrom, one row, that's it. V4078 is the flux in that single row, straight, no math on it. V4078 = 0.861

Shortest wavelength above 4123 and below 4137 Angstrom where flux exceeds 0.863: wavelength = 4124.0 Angstrom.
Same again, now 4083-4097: 4084.0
